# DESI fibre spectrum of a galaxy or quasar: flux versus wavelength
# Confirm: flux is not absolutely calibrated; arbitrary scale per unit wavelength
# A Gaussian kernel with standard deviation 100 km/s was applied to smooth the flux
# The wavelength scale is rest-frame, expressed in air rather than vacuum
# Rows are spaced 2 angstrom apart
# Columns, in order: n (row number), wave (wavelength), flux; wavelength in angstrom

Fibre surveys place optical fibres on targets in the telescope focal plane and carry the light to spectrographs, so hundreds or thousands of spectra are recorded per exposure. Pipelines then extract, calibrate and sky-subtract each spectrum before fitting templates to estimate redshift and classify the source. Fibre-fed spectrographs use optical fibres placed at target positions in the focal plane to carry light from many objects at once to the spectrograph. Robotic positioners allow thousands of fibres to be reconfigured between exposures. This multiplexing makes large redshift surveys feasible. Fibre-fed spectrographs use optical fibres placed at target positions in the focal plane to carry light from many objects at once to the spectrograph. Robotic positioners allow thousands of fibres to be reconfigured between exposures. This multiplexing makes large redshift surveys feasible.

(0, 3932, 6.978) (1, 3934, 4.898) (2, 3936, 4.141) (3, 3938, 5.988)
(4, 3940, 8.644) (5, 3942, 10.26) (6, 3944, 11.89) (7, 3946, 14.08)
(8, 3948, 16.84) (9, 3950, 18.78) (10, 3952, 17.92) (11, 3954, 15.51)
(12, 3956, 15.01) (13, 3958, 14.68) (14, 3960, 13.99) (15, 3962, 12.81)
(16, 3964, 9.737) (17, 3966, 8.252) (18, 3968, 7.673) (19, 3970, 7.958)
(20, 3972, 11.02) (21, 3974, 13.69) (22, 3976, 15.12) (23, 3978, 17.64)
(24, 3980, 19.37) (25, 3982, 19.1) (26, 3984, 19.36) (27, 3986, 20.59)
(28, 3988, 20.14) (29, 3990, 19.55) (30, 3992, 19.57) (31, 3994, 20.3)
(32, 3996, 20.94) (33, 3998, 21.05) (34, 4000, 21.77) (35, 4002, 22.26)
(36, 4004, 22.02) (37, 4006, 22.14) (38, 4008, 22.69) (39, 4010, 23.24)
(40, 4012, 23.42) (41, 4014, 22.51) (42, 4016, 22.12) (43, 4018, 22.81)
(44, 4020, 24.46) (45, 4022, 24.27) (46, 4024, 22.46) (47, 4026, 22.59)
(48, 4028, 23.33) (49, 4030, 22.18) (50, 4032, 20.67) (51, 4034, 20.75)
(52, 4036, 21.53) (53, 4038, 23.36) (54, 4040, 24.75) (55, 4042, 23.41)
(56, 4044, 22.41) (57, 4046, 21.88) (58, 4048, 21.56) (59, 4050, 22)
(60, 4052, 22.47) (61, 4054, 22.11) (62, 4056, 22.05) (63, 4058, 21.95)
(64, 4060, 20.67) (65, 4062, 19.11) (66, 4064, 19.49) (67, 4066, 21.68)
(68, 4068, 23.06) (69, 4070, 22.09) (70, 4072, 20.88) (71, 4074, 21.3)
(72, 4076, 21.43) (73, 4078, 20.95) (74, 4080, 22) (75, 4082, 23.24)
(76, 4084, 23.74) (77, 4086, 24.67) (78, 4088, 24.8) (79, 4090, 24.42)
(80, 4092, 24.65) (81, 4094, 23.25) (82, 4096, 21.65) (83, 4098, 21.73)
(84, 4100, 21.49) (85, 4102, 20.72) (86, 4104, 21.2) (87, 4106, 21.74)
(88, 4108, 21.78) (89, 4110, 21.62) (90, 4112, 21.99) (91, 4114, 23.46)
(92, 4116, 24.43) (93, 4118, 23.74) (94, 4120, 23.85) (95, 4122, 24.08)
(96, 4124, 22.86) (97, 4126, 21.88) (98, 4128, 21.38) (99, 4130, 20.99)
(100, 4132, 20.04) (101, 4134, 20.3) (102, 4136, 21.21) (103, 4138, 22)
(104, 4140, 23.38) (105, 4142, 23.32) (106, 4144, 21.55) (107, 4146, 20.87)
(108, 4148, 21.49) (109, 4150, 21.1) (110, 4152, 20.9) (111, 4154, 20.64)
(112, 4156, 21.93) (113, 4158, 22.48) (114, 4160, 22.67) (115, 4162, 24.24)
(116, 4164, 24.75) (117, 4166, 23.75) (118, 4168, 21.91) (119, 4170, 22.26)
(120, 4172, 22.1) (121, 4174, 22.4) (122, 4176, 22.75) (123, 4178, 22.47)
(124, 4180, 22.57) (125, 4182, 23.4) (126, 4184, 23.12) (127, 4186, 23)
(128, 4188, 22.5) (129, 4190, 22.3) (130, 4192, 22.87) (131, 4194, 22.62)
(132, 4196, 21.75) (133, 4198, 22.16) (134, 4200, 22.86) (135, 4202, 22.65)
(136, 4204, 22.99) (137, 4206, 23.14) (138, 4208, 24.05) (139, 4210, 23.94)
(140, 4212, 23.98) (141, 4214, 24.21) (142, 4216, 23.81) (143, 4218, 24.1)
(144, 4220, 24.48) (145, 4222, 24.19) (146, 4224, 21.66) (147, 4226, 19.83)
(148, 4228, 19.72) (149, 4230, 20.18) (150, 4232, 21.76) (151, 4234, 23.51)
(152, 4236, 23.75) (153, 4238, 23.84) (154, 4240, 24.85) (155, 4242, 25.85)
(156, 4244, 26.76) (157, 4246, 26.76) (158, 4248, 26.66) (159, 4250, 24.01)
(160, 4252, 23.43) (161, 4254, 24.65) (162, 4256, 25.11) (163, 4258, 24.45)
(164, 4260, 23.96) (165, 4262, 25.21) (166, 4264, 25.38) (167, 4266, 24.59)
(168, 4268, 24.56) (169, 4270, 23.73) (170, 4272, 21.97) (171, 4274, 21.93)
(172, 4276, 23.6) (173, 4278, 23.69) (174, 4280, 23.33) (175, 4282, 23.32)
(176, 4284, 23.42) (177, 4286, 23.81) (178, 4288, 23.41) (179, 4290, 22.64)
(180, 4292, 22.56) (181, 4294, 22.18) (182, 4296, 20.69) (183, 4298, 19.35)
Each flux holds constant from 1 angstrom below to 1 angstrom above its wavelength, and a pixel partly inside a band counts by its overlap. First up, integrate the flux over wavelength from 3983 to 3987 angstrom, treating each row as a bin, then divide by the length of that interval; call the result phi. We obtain 20.0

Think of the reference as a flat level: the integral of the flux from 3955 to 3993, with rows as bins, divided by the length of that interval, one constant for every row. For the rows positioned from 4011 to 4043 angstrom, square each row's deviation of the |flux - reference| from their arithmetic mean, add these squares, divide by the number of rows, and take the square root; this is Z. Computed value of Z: 1.16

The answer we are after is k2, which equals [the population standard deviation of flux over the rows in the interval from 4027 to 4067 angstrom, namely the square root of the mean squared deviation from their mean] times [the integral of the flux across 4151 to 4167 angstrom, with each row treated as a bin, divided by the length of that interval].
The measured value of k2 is 29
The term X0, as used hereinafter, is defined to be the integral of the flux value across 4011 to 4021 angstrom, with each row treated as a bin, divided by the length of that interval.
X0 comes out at 23.1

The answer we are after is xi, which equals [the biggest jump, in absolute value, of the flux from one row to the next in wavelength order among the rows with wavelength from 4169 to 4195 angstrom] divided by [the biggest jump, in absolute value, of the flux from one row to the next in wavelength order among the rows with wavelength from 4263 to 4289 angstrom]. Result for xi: 0.5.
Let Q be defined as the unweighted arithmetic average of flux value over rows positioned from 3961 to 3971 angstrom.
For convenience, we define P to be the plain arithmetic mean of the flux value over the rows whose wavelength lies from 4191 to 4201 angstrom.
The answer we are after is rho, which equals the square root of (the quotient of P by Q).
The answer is 1.55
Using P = 22.5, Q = 9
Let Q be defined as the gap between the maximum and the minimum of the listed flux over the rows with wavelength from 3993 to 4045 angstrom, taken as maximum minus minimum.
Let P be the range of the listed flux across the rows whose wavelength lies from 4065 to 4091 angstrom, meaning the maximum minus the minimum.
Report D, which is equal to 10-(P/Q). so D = 9.1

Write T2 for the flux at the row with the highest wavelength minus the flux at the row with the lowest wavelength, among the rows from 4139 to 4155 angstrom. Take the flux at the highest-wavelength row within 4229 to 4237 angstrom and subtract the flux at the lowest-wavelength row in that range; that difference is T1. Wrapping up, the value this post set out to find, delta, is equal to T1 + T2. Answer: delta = 0.8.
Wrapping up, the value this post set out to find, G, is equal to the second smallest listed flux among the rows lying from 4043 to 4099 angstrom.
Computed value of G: 19.49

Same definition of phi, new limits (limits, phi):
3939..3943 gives 9.5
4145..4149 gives 21.2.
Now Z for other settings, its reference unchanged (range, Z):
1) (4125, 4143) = 1.11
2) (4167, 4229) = 1.10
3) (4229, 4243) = 1.75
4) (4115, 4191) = 1.17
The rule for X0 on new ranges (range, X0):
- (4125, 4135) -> 20.9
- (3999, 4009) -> 22.2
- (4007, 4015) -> 23.0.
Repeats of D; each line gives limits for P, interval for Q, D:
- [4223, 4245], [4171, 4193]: 4.6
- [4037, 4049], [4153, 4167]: 9.2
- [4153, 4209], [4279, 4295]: 7.5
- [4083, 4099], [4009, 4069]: 9.4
